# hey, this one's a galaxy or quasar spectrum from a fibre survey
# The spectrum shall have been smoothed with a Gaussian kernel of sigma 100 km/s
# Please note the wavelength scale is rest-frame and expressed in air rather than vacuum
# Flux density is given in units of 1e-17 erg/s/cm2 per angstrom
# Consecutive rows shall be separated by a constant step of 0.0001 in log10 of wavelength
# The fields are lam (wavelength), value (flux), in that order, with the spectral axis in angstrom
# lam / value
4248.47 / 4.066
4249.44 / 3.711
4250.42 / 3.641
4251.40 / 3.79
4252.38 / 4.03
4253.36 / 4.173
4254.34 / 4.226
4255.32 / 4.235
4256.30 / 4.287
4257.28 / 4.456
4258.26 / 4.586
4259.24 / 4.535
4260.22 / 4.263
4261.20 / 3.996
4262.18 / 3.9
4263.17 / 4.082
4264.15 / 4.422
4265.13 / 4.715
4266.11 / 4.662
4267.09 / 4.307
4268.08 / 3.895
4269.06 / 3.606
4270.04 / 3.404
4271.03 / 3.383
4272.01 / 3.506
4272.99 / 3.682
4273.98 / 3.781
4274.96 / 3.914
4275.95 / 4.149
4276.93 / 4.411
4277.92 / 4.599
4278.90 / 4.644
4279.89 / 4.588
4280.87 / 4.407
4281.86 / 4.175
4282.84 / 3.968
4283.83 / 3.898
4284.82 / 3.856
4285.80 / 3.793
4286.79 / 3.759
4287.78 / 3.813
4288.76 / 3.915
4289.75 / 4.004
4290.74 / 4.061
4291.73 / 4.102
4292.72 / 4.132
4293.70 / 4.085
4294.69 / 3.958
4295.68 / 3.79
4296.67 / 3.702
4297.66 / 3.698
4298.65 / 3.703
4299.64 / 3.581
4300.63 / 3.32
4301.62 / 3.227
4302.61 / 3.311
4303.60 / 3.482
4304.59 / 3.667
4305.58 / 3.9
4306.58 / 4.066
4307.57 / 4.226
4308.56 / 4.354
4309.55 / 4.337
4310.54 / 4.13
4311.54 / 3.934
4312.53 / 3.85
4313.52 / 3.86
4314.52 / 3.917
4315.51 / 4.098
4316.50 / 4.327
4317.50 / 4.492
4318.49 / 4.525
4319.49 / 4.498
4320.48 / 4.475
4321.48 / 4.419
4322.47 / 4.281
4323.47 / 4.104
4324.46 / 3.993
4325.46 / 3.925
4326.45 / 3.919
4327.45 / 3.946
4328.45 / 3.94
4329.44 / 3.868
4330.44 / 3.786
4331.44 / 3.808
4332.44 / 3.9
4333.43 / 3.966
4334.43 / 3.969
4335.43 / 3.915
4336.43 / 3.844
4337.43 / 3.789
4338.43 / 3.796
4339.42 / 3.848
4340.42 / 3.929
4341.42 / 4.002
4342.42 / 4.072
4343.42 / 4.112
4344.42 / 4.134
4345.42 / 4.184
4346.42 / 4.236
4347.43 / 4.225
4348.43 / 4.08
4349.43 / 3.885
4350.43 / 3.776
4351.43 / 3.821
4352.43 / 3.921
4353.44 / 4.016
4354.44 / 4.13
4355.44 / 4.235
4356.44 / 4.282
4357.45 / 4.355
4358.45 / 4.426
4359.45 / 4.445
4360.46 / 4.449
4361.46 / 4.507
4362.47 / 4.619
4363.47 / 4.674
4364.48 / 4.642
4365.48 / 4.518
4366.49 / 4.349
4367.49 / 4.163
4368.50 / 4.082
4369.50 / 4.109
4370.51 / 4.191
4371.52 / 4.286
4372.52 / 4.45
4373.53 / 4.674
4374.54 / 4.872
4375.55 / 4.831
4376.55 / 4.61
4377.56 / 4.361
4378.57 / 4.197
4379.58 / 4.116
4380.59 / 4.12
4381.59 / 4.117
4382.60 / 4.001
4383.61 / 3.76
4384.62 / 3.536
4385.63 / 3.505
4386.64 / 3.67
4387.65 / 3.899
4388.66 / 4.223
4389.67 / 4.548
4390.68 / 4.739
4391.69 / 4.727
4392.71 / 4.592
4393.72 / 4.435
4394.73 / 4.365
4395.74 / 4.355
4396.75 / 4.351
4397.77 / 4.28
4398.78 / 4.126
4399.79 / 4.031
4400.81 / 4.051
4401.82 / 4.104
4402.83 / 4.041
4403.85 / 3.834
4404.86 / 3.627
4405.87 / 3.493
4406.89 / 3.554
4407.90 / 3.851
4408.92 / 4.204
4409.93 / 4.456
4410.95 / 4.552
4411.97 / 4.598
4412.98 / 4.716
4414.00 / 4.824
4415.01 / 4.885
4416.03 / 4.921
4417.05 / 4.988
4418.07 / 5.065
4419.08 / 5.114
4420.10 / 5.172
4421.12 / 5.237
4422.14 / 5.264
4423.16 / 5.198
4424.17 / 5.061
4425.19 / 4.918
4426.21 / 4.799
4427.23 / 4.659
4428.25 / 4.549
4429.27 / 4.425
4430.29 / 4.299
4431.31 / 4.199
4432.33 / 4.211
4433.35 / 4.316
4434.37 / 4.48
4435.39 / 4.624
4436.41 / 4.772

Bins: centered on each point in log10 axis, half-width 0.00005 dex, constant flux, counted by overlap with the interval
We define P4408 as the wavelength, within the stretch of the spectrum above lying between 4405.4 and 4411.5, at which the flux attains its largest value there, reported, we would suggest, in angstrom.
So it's 4410.95 angstrom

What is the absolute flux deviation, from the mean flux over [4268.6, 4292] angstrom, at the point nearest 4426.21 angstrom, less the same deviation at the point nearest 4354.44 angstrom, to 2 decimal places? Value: 0.67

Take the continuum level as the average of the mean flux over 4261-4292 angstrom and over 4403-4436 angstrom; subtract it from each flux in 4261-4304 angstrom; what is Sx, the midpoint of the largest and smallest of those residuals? -0.33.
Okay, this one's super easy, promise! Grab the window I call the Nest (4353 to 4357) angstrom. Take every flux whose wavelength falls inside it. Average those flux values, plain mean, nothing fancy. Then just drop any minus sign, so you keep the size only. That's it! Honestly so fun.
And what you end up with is 4.17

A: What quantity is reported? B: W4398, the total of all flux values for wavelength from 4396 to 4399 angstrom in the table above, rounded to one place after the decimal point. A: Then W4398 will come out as 12.8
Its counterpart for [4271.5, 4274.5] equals 11.0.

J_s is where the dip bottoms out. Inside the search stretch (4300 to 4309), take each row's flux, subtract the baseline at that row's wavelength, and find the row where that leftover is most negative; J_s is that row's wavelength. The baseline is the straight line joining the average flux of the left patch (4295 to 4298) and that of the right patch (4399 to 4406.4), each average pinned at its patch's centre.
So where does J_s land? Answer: 4301.62 angstrom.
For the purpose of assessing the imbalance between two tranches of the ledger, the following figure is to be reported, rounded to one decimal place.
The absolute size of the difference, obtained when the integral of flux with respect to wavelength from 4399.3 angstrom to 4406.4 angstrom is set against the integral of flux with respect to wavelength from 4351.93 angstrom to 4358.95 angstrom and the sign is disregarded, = 1.9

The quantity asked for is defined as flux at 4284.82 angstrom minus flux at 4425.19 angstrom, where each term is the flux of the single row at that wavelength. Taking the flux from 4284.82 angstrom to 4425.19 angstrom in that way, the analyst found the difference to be -1.1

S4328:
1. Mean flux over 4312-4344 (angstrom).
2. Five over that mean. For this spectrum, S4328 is 1.24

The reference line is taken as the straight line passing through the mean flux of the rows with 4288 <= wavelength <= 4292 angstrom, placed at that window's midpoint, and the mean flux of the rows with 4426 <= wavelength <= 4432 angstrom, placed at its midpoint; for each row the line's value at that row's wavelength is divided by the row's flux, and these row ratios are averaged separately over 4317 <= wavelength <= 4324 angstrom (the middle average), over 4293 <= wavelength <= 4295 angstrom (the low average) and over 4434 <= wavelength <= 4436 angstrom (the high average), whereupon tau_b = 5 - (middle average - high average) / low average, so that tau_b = 5.05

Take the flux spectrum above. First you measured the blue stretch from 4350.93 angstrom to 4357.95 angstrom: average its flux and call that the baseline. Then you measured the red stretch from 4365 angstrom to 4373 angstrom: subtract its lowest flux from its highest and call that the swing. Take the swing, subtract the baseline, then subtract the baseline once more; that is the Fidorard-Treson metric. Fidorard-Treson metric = -7.78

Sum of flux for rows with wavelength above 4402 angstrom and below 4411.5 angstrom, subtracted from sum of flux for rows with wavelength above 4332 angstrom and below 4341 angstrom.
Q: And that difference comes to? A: -1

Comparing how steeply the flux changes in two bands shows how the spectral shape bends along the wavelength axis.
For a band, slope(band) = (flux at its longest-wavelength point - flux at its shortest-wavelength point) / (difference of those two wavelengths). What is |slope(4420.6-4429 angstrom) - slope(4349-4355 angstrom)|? 0.145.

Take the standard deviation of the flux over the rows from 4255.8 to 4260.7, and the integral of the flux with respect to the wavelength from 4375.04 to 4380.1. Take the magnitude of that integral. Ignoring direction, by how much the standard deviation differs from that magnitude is 22.2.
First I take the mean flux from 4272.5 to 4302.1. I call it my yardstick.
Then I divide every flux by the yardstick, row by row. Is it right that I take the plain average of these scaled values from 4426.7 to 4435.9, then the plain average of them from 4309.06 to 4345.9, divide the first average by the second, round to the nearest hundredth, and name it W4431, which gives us 1.09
